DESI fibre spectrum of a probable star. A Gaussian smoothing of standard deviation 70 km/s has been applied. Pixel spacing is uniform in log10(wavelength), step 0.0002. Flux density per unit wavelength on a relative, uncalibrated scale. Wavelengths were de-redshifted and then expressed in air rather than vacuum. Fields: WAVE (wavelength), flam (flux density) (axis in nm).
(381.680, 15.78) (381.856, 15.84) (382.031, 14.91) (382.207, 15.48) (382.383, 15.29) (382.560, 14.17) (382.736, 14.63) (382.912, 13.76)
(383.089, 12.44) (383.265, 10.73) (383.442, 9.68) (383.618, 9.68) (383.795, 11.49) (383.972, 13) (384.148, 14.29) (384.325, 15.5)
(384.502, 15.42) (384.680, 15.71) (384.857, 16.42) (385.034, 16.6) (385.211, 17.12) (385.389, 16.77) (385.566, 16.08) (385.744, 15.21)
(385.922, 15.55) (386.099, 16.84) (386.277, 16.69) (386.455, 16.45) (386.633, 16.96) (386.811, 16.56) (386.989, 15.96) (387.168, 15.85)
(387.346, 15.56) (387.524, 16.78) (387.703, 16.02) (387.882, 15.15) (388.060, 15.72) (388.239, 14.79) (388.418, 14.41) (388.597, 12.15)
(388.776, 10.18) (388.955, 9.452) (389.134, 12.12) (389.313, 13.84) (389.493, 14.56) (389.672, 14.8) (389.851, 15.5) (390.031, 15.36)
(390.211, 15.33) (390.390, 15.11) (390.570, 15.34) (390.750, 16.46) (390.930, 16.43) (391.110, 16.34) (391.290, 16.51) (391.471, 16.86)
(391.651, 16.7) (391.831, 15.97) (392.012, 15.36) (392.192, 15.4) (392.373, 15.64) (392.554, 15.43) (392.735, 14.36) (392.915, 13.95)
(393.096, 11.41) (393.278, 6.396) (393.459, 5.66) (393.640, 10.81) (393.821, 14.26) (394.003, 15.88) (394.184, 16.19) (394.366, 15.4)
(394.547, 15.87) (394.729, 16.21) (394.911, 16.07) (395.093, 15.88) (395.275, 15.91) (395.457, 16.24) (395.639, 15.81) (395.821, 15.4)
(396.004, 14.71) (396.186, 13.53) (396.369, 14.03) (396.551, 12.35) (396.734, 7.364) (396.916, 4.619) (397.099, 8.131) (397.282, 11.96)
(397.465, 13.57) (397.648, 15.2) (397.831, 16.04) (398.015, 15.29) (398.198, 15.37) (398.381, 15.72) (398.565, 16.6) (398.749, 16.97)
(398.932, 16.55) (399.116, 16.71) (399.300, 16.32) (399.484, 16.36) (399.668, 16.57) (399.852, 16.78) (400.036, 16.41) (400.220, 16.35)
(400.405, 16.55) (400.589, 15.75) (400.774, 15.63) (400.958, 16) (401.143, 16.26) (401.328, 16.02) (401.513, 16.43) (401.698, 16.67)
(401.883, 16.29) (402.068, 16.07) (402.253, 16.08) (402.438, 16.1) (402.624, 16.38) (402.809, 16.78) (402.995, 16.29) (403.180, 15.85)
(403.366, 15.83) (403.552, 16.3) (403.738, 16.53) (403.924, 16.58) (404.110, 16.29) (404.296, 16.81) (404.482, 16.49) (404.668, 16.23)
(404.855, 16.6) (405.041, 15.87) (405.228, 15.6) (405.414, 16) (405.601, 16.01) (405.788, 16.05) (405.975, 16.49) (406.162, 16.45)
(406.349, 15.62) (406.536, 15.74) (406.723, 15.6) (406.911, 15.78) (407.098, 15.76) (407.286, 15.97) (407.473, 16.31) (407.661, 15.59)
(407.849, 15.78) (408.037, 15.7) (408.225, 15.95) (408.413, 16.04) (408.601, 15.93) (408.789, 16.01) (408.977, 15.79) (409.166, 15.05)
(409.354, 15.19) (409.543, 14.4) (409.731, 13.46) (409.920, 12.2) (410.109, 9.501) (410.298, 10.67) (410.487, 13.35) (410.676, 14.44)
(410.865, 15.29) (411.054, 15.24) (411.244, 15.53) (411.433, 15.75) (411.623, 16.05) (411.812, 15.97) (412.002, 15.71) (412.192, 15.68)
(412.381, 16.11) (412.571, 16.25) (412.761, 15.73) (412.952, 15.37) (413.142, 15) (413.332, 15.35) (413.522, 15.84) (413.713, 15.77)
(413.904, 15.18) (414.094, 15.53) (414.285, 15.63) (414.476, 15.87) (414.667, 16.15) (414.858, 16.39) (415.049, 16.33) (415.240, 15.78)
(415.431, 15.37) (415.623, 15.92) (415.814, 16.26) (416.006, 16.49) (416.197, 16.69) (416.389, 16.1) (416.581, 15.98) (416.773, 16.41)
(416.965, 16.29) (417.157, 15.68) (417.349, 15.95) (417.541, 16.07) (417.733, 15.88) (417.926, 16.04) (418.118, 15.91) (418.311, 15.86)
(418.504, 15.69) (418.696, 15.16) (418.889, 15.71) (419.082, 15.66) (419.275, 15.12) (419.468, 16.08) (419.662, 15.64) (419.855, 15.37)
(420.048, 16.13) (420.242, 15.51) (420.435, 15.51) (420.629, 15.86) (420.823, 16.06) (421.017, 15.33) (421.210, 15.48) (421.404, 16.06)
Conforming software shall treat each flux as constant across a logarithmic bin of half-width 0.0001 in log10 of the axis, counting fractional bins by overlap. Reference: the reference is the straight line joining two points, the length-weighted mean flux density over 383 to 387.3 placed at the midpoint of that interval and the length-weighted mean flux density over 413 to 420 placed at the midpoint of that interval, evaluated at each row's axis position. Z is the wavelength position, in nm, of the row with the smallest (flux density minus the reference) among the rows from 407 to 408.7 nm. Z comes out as 407.661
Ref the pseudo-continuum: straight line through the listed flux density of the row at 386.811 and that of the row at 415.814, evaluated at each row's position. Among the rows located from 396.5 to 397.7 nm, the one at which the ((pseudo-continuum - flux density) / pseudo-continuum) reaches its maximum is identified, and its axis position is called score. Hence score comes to 396.916 nm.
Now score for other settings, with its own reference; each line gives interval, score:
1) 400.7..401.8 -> 400.774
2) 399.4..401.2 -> 400.774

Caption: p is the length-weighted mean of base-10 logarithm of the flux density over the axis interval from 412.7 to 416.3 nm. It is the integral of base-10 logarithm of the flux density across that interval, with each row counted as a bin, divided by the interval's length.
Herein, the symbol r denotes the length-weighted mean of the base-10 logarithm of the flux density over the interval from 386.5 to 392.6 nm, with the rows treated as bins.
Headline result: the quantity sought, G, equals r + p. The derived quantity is 2.38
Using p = 1.20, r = 1.18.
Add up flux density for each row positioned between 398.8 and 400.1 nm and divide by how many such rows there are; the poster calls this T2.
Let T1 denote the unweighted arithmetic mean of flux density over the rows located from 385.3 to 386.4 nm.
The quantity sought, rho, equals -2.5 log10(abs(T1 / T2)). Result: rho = 0.022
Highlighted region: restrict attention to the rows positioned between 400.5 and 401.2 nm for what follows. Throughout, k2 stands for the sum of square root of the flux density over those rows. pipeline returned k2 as 16.0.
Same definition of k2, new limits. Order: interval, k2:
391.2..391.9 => 16.3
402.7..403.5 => 16.1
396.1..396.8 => 13.7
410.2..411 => 14.6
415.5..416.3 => 16.2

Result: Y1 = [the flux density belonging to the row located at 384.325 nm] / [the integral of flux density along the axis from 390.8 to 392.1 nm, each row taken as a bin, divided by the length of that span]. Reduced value 0.95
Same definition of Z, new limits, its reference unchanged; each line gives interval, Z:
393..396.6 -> 393.459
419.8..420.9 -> 419.855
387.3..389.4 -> 388.955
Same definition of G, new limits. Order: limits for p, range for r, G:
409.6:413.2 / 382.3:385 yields 2.29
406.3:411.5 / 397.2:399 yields 2.35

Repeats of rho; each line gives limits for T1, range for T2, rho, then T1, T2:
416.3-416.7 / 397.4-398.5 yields -0.059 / 16.0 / 15.2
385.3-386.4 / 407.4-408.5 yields -0.020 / 16.2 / 15.9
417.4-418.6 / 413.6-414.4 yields -0.026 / 15.9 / 15.5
